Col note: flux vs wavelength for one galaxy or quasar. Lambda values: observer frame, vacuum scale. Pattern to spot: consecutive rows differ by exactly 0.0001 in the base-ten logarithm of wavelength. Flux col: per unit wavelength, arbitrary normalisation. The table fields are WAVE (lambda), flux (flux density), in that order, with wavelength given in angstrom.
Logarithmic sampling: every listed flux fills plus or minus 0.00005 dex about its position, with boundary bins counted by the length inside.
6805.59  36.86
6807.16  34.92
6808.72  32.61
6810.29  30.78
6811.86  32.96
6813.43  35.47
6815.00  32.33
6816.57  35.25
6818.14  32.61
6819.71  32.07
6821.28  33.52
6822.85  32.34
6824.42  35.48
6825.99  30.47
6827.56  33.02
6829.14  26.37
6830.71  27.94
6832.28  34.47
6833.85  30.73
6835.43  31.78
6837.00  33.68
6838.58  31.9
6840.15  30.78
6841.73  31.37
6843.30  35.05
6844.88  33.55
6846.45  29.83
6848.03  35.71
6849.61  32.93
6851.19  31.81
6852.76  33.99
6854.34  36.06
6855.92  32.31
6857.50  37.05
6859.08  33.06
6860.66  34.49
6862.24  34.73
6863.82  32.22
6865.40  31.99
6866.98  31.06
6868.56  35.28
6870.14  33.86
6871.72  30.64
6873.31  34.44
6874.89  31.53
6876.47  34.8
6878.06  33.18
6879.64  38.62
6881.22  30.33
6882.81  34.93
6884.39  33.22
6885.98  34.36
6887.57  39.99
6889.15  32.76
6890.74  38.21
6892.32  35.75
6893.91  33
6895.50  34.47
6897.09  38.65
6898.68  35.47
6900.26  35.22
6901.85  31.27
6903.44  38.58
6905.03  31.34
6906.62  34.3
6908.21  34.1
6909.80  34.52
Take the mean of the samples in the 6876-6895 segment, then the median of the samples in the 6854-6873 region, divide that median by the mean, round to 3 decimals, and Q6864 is 0.958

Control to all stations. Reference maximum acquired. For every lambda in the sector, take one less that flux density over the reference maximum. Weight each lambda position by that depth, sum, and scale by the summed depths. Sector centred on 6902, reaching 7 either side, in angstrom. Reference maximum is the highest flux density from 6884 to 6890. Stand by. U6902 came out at 6902.5 angstrom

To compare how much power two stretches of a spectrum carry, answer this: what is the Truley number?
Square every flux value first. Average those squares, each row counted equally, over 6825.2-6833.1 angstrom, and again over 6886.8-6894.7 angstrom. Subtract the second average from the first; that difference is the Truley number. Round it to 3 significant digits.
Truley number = -363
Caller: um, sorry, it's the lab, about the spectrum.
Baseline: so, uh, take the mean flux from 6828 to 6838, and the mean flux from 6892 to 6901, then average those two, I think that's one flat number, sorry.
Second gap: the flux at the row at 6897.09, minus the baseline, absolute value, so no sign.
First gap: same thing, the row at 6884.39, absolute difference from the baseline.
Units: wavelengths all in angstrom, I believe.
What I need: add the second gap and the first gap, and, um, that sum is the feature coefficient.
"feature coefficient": 5.6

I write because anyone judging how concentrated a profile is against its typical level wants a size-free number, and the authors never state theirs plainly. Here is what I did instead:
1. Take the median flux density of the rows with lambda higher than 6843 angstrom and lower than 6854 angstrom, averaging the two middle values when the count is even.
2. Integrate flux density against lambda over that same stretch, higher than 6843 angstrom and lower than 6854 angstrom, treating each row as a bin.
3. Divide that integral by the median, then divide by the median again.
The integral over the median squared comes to 0.33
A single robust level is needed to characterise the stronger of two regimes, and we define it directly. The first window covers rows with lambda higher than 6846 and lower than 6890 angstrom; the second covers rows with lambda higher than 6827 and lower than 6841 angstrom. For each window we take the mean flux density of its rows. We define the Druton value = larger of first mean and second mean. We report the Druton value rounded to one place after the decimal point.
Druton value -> 33.8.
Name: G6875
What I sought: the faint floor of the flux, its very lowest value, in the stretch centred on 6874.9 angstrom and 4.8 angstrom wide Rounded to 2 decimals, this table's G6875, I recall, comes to 31.53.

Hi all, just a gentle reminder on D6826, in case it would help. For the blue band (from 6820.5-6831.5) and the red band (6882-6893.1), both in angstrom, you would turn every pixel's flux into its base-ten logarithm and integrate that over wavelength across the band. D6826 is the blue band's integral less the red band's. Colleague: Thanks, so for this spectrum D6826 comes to -0.78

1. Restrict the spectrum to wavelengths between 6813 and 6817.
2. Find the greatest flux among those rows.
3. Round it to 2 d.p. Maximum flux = 35.47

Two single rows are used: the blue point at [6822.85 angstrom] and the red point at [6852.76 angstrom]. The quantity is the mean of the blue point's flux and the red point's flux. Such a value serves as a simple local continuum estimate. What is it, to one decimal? 33.2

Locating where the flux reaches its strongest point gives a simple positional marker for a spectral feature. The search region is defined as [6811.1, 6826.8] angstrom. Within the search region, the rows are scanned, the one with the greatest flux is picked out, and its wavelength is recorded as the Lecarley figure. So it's 6824.42 angstrom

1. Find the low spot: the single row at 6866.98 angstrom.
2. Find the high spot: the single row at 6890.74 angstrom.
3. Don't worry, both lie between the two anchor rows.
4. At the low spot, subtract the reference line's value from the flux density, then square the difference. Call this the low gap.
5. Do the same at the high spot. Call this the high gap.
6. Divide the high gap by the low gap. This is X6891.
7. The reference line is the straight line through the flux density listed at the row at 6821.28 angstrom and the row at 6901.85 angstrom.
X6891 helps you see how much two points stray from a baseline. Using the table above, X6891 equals 31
